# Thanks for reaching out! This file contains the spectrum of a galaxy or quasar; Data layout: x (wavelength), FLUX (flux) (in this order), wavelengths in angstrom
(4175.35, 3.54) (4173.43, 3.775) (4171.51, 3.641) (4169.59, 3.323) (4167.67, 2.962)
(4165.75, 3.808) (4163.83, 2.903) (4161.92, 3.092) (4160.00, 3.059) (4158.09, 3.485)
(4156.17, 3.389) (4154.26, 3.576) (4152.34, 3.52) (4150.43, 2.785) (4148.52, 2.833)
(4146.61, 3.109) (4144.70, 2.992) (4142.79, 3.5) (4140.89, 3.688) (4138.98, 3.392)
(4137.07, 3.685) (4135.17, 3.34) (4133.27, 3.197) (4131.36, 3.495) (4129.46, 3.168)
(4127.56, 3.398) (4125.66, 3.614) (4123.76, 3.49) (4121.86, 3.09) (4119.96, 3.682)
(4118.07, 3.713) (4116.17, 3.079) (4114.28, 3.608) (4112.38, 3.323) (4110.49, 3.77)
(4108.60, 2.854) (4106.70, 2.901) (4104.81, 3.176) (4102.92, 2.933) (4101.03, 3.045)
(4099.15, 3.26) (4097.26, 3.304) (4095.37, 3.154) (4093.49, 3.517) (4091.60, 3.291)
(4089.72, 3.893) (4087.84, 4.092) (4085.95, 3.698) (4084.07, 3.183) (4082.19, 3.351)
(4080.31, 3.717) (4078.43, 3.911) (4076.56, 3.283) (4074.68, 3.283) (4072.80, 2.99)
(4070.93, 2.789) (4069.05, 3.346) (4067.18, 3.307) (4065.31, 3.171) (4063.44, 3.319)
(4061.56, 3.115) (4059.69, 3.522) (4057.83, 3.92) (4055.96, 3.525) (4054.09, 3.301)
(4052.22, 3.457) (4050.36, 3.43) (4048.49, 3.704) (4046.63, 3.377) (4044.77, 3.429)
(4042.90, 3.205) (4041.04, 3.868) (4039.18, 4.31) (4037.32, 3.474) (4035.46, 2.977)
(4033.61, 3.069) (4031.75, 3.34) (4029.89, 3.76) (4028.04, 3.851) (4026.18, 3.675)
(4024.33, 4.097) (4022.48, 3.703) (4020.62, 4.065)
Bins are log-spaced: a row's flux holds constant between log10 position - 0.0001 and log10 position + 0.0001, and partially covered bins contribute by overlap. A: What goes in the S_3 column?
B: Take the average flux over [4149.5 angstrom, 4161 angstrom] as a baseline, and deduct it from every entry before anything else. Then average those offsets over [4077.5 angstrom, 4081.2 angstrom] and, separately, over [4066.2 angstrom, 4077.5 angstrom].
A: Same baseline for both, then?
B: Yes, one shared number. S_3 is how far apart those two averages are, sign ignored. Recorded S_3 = 0.65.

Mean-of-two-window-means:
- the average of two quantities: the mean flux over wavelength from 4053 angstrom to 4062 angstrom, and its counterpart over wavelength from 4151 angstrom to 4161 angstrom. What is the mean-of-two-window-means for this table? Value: 3.44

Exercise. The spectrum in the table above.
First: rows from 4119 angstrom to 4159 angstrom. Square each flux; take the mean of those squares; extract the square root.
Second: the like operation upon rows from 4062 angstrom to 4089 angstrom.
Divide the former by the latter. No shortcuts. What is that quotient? 0.988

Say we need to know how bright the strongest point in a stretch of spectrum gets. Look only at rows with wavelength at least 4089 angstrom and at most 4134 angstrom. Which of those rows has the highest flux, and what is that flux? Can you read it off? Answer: 3.893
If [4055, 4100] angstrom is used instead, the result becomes 4.092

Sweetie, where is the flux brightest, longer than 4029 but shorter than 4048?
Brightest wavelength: 4039.18 angstrom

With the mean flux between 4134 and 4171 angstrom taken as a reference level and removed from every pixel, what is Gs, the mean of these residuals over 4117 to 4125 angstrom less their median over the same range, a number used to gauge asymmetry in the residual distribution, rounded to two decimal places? -0.09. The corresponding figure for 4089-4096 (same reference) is 0.06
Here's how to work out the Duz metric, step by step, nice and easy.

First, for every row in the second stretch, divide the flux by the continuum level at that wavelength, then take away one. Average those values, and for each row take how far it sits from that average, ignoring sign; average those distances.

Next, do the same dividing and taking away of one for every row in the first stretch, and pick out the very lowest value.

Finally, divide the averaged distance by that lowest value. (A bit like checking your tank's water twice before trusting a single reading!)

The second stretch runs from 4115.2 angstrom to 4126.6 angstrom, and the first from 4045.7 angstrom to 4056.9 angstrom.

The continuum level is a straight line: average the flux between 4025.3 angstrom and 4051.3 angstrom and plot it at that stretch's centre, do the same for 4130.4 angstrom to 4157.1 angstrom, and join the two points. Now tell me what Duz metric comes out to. -1.26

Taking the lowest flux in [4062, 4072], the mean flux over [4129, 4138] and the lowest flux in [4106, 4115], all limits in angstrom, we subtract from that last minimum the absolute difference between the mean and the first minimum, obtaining 2.3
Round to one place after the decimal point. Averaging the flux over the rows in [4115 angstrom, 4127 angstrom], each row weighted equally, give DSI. 3.4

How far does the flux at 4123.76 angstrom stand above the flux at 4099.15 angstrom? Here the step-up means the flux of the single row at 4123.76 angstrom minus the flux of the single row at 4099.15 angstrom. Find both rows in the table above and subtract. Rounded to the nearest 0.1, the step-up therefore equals 0.2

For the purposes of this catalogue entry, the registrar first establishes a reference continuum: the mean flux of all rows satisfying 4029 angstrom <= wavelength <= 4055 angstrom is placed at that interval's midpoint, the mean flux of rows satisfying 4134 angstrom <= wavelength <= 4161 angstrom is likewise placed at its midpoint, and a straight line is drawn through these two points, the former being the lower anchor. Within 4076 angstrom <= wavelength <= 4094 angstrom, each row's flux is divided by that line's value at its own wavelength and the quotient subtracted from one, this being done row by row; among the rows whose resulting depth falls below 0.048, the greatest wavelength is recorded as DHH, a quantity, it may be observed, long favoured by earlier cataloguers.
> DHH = 4093.49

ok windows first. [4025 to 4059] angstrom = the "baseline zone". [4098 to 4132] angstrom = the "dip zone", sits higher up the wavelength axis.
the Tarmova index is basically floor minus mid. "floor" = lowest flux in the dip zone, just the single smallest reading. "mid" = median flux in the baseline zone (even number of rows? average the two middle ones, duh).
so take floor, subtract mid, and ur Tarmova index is -0.61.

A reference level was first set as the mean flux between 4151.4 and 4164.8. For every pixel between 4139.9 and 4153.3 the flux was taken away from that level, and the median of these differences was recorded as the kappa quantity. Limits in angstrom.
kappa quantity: 0.18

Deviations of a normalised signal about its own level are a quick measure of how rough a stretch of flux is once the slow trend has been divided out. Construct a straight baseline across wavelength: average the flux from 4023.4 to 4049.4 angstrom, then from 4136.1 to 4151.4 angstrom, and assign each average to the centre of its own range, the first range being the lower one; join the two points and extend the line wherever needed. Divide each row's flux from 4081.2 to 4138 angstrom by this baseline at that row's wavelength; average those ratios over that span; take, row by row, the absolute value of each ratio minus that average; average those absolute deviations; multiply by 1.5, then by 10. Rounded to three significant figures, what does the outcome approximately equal 1.17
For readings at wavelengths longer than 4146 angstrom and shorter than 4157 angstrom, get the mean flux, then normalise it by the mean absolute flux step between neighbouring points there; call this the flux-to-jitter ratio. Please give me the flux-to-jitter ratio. 12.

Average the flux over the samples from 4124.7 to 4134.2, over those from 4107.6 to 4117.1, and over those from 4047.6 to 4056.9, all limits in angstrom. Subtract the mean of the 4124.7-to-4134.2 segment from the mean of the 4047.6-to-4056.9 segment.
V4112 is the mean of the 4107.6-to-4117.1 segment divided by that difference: 31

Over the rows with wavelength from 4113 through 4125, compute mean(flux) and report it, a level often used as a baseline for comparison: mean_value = 3.44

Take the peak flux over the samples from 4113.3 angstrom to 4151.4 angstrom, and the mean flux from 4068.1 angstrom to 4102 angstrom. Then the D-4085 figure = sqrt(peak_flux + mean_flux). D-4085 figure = 2.666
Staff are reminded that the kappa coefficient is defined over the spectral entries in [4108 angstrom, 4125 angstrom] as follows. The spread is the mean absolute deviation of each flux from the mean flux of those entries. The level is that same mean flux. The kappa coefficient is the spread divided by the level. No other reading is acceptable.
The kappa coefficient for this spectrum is 0.082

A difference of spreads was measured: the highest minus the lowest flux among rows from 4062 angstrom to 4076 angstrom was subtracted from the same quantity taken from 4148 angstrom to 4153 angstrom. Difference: 0.18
